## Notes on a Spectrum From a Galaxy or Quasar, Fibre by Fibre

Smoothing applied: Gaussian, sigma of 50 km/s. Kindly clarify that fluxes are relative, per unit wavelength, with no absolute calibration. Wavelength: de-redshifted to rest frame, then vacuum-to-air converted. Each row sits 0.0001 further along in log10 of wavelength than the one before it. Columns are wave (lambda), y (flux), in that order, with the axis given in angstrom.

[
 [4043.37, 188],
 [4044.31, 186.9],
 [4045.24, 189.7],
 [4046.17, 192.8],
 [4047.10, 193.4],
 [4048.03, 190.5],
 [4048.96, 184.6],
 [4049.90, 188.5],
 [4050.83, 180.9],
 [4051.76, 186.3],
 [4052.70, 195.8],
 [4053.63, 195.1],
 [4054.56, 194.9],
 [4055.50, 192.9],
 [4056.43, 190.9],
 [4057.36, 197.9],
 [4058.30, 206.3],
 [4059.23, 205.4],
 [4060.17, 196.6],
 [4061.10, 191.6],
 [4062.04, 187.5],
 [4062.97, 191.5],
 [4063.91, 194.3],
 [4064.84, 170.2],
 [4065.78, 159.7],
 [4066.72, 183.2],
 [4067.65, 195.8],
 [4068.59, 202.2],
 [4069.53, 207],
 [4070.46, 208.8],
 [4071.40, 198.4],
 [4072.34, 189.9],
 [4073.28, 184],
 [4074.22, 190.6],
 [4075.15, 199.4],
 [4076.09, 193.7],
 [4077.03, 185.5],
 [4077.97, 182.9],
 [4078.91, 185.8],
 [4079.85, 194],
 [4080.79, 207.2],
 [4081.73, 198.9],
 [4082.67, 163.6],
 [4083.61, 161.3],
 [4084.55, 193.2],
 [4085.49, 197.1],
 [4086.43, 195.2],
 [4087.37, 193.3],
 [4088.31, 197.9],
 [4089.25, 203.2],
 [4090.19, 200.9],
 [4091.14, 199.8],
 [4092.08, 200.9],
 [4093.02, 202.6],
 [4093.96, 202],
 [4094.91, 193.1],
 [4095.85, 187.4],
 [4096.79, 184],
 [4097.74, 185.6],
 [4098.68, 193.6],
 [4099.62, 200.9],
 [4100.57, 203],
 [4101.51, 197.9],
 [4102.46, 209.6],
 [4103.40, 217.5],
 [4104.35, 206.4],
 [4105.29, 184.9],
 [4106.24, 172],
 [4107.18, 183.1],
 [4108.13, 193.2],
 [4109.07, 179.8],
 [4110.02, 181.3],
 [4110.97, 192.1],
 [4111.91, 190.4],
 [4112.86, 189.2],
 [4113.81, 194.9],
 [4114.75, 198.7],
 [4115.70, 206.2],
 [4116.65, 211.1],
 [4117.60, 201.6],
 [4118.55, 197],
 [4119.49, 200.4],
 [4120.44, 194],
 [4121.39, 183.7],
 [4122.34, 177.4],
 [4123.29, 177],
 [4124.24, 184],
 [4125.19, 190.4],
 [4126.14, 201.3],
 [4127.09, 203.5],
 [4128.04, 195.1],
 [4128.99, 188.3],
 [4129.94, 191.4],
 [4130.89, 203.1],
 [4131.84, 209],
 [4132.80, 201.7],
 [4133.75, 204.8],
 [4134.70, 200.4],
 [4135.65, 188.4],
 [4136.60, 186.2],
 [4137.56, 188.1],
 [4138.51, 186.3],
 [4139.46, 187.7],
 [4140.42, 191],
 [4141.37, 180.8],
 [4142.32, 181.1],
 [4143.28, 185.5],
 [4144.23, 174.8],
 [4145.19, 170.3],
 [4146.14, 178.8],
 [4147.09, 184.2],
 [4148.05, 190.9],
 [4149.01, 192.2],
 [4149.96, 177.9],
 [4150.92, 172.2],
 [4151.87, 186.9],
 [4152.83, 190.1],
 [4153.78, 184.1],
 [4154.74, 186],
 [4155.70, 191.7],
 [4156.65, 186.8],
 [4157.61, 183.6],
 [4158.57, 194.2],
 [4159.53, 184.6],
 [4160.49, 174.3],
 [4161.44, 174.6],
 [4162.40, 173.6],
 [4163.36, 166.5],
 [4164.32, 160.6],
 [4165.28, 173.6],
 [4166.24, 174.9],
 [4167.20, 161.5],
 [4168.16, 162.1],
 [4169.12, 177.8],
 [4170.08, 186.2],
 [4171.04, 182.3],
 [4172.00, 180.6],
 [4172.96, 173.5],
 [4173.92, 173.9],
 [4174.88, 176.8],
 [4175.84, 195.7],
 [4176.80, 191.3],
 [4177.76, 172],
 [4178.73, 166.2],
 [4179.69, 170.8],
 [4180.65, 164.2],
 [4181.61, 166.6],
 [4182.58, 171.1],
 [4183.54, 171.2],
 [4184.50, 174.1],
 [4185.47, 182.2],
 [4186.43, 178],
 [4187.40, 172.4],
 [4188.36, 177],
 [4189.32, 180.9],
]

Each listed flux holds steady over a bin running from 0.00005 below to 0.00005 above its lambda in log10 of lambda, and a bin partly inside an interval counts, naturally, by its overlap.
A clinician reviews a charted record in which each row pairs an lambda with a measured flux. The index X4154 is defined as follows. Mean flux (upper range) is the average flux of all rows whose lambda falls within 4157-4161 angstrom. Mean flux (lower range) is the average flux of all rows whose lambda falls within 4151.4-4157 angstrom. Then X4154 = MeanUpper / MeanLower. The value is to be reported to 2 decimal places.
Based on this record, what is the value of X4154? 0.98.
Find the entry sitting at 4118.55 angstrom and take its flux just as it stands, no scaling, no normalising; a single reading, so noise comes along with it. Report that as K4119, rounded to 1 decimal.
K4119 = 197.0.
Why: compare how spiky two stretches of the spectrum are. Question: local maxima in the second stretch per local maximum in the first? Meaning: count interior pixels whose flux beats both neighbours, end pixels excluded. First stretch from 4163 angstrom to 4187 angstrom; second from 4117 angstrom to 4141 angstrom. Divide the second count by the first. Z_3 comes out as 1.00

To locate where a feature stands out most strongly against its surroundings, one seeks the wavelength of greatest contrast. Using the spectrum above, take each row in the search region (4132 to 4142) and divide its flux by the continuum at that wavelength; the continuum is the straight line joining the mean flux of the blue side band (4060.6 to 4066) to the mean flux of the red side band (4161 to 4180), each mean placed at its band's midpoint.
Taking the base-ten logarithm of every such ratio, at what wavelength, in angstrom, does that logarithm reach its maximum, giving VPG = 4133.75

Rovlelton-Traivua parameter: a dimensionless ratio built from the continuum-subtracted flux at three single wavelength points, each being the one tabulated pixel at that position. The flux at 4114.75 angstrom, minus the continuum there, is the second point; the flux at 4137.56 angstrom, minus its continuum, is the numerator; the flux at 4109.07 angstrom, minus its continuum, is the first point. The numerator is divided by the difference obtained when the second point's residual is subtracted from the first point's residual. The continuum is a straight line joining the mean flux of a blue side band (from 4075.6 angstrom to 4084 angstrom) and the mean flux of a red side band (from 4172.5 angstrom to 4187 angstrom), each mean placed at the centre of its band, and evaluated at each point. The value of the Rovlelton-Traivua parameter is -0.43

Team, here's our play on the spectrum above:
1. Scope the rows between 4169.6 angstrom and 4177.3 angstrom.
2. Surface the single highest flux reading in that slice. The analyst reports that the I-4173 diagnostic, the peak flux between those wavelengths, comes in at 195.7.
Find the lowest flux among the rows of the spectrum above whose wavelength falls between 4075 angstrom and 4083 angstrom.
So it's 163.6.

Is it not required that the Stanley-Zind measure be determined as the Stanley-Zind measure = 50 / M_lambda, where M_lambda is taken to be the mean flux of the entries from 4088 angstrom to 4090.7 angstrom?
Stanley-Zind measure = 0.249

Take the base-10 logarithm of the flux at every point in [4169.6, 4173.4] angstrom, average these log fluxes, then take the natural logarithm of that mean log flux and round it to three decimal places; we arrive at 0.814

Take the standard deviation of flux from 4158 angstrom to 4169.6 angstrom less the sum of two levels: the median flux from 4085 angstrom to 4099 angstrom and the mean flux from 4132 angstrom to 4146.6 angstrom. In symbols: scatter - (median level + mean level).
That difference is -375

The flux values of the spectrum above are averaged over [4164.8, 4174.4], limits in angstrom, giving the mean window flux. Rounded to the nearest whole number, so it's 175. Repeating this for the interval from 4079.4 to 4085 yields 186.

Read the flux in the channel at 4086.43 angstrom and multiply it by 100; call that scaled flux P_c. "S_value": 19520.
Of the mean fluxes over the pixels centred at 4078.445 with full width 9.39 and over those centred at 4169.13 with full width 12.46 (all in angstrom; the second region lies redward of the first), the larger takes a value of 190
